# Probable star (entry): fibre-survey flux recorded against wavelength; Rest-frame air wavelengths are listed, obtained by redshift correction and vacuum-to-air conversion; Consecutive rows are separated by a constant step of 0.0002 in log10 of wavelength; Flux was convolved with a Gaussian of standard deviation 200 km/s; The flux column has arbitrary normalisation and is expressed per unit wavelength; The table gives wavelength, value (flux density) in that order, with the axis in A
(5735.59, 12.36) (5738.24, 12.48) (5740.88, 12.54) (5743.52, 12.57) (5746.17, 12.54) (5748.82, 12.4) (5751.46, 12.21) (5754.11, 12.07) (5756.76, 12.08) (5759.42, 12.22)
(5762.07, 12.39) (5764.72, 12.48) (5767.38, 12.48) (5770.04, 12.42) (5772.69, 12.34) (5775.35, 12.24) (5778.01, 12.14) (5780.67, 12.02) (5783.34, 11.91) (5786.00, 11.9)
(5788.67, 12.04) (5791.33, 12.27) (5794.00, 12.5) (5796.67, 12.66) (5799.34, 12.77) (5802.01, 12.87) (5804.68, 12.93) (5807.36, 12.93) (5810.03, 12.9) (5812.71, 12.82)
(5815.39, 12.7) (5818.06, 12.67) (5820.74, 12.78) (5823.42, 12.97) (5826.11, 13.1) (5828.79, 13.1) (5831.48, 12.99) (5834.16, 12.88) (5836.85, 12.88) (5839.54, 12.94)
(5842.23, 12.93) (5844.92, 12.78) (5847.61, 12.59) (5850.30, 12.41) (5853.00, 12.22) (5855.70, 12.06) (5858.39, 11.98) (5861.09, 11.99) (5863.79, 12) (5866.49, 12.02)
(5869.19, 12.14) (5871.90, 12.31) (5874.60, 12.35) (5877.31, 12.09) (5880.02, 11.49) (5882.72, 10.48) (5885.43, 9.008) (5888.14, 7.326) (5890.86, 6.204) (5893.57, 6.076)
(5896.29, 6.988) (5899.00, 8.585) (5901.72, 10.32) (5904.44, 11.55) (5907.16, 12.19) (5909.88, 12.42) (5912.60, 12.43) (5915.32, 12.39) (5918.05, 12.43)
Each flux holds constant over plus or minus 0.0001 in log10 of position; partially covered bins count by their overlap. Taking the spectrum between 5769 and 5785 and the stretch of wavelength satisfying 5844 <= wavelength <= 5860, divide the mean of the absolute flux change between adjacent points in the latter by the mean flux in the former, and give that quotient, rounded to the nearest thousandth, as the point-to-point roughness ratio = 0.013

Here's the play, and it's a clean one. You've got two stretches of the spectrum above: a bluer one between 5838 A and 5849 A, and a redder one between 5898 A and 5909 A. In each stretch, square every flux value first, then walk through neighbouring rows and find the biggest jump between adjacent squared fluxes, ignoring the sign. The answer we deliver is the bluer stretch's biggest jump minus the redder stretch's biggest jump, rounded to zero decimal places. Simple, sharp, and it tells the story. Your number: -28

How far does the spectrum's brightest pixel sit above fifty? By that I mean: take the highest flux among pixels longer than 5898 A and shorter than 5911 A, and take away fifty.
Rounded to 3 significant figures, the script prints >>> -37.6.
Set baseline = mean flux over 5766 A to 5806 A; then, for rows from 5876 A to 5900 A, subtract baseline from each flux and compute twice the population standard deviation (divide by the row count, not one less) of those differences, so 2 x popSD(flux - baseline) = 4.2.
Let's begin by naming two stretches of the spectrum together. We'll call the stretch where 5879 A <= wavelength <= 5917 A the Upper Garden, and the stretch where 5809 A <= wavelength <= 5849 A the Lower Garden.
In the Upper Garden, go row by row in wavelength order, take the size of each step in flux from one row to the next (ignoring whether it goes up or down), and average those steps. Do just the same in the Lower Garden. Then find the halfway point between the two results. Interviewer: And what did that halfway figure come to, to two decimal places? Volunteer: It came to 0.50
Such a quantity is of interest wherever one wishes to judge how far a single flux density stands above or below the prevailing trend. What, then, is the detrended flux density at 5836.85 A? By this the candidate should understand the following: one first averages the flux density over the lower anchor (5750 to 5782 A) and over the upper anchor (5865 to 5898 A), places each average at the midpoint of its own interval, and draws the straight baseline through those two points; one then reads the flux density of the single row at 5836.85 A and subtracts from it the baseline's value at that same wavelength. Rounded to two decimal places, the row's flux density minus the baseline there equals 2.09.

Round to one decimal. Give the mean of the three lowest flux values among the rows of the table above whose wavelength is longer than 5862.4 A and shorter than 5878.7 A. 12.0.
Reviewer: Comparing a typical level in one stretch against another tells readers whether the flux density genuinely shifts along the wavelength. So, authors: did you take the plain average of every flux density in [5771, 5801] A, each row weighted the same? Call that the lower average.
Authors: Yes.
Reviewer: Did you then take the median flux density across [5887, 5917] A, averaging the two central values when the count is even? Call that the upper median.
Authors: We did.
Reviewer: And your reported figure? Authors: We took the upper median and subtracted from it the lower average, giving -1.9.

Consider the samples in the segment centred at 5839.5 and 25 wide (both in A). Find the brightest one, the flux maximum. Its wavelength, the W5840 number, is 5828.79 A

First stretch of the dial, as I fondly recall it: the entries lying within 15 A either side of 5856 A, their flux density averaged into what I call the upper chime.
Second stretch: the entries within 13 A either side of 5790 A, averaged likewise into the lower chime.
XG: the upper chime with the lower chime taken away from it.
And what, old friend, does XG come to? 0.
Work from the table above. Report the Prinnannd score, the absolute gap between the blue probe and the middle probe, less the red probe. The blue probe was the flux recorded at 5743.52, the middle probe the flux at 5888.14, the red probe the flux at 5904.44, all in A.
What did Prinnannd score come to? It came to -6.3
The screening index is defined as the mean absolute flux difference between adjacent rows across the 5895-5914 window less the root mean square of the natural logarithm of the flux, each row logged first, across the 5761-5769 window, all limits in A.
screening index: -1.6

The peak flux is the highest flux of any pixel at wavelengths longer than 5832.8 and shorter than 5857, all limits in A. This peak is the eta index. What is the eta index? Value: 12.94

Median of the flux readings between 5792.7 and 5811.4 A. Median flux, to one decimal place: 12.9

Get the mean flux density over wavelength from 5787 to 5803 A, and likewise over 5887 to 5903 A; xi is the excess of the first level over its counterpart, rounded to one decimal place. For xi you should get 4.9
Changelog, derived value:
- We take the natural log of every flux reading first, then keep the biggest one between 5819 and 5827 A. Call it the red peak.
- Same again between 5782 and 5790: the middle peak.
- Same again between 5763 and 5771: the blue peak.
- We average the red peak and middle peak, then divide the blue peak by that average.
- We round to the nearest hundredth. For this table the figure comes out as 1.00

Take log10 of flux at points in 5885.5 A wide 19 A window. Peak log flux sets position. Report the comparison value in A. 5877.31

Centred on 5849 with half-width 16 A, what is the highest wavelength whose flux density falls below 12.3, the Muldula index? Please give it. 5863.79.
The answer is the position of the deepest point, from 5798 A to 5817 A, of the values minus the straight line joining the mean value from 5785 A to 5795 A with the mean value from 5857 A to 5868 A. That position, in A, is 5815.39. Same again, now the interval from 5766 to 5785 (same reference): 5783.34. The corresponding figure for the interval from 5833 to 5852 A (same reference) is 5850.30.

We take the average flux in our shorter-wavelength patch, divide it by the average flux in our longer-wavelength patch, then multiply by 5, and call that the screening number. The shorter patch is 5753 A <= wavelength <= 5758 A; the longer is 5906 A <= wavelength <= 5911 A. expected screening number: 4.9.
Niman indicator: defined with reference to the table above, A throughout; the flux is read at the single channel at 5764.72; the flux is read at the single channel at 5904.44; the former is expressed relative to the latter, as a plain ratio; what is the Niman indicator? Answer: 1.08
